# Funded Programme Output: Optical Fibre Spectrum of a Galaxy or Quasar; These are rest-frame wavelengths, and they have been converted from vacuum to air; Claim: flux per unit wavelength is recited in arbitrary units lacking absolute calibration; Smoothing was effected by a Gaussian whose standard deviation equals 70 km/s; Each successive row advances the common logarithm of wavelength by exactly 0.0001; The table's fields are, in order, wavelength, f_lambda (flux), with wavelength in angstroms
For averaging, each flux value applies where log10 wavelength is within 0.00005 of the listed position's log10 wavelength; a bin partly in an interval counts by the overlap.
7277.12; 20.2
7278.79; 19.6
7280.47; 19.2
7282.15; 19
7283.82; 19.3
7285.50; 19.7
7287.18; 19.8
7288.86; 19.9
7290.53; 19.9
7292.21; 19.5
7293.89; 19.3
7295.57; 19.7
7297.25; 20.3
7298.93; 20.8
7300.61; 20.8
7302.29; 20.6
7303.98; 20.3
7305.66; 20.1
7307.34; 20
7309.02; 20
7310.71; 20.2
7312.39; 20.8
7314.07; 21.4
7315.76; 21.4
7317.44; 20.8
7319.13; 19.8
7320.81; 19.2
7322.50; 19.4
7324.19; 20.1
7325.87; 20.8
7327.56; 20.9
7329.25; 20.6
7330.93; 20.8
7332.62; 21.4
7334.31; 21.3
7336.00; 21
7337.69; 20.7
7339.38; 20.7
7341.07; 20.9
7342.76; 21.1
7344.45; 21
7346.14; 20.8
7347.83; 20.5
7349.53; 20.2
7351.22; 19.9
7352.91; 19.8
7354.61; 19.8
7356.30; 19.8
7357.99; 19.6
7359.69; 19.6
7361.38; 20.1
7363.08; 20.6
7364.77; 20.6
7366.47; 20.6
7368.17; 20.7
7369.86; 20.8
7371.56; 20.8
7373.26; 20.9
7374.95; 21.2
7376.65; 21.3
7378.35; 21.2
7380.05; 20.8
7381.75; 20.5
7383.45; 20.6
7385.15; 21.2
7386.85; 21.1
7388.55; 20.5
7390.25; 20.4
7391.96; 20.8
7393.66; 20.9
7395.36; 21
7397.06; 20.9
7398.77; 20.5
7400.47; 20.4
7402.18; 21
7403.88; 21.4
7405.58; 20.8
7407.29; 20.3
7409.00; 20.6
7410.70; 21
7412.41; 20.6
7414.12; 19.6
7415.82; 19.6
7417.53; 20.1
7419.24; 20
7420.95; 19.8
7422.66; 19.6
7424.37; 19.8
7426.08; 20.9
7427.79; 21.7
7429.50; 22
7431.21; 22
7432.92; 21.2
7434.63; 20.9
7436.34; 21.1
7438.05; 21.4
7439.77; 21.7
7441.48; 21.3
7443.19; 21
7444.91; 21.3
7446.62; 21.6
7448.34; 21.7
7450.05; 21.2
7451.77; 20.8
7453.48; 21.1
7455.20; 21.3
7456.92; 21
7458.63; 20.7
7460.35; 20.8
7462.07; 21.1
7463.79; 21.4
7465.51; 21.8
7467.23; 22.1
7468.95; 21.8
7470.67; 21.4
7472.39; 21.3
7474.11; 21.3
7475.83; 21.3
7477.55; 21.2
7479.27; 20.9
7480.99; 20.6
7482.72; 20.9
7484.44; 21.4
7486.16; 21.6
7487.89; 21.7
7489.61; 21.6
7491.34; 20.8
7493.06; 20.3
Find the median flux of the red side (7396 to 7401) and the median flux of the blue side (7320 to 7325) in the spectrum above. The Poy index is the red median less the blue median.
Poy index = 1.10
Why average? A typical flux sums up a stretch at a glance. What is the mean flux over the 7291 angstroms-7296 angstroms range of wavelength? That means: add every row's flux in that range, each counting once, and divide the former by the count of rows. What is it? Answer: 19.5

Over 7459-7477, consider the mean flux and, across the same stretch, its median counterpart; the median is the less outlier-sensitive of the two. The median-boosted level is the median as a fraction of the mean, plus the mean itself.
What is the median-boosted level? 22.4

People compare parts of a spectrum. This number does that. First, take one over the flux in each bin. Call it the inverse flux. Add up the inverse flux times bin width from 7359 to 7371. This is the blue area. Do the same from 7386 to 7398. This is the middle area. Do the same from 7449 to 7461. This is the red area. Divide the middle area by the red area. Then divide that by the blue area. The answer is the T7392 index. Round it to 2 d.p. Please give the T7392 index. 1.72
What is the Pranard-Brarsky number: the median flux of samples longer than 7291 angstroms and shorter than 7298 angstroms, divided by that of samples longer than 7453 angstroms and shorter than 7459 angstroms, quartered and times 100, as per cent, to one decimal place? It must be 23.3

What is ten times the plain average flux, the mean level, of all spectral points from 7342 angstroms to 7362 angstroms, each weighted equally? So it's 201.8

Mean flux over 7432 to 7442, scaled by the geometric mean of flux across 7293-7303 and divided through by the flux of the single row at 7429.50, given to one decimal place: 19.6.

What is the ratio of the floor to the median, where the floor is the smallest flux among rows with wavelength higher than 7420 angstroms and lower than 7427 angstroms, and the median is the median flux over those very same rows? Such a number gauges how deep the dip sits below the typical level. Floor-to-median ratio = 0.990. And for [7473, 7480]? 0.984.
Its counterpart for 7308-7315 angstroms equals 0.976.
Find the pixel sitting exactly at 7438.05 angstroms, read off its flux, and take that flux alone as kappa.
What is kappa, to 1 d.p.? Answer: 21.4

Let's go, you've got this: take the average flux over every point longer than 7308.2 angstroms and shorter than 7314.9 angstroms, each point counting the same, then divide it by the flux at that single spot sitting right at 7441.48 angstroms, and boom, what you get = 0.97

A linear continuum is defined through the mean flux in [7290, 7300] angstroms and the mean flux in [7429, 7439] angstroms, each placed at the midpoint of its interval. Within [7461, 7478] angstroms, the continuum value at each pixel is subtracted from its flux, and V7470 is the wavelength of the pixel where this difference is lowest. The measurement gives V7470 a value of 7477.55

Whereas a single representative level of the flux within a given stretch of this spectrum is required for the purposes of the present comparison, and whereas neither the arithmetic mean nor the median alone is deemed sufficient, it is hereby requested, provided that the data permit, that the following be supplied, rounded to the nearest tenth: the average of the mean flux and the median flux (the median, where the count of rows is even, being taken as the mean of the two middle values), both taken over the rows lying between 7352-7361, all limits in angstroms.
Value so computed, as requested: 19.8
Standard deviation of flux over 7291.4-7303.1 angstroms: 0.6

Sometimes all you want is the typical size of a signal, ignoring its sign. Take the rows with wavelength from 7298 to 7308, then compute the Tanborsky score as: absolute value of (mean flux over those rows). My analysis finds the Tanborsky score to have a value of 20.4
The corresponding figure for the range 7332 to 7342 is 21.0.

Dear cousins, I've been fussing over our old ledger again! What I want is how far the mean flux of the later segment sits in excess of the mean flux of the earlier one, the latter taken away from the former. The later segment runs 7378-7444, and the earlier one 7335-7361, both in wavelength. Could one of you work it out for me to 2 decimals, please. 0.41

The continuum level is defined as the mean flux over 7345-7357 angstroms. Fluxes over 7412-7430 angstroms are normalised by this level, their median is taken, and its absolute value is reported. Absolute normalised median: 0.99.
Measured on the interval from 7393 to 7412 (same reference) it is 1.04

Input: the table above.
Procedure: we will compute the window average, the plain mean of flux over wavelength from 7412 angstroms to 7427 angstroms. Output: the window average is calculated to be 20.0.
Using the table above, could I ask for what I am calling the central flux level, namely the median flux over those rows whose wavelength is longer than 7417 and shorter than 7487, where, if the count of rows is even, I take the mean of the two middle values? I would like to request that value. 21.2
